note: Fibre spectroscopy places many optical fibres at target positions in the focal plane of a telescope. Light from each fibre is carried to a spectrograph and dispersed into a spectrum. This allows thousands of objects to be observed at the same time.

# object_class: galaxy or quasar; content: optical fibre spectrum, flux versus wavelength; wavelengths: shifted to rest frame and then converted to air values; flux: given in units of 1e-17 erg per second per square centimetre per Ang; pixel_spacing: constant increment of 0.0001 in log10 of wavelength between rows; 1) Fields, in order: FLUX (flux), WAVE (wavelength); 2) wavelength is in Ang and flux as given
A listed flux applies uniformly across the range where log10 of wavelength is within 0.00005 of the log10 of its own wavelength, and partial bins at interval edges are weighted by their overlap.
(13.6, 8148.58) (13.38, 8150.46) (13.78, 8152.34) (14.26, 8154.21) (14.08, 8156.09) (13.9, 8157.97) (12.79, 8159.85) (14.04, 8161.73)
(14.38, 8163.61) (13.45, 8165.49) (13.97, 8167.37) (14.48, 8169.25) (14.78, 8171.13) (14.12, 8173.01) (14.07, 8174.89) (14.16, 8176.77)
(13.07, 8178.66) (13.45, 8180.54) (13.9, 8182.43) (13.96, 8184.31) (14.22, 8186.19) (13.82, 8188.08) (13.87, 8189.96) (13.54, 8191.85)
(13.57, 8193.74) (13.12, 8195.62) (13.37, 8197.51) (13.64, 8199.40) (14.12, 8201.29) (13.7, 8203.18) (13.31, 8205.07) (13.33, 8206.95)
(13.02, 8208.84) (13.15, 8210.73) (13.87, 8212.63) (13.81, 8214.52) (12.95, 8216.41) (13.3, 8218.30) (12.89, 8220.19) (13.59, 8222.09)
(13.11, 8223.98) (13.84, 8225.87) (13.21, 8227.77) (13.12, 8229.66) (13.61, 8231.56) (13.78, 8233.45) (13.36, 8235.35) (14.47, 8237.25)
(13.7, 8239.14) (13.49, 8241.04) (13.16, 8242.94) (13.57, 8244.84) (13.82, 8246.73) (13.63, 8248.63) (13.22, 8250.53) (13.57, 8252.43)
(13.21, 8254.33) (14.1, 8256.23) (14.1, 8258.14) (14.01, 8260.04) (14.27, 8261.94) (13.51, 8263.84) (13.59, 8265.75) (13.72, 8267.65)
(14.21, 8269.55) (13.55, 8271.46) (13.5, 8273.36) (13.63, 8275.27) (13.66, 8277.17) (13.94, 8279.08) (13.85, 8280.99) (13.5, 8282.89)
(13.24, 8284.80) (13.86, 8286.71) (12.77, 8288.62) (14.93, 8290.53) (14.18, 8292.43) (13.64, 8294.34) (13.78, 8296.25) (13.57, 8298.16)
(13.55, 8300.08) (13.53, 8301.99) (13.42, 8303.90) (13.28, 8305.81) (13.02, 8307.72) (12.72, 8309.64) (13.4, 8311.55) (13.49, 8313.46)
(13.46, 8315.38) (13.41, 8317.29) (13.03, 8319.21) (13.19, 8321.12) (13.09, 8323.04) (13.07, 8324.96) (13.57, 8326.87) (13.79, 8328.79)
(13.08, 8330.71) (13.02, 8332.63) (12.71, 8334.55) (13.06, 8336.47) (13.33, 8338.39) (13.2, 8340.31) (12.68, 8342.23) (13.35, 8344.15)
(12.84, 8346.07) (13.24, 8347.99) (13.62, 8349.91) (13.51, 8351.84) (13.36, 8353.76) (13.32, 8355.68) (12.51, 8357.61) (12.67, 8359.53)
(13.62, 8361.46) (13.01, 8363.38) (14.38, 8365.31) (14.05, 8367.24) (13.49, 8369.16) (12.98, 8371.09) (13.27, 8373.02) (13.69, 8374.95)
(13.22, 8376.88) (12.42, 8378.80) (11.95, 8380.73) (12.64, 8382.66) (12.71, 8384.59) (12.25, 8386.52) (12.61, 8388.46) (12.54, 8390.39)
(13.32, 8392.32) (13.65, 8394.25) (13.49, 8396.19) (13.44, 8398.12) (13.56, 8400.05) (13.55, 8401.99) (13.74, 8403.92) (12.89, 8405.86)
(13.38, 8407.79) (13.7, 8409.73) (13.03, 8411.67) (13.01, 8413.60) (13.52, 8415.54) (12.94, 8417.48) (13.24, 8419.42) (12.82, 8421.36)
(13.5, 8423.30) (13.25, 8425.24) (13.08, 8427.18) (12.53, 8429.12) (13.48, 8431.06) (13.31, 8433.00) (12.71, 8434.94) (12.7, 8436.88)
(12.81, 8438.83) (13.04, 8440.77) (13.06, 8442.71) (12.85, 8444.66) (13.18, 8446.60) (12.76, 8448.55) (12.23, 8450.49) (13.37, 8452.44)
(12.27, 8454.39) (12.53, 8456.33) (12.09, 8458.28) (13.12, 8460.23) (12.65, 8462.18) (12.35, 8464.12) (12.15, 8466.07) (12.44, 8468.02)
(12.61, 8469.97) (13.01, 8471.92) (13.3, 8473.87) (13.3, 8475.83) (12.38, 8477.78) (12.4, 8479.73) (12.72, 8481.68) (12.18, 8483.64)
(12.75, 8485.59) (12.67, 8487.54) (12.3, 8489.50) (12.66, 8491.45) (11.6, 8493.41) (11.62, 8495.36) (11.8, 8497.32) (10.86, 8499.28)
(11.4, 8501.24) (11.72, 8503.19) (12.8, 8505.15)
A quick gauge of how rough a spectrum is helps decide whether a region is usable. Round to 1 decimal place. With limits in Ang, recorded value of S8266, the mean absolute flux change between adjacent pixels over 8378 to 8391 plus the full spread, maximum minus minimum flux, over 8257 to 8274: 1.1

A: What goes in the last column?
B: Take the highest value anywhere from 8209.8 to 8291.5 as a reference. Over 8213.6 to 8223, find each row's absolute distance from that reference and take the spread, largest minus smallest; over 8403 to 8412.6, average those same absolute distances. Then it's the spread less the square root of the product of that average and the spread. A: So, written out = -0.29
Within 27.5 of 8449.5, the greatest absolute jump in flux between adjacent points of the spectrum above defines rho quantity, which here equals 1.14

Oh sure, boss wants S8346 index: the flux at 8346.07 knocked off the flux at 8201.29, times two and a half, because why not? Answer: 3.2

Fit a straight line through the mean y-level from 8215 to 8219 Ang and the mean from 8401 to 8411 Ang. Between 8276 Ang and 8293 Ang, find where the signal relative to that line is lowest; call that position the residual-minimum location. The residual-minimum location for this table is 8288.62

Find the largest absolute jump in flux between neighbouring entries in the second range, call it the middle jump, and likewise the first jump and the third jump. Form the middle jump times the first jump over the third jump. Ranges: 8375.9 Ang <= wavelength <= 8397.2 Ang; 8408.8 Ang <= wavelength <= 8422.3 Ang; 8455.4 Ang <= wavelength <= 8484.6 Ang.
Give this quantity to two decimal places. 0.52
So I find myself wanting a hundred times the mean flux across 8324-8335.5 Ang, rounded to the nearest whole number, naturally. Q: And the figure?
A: 1321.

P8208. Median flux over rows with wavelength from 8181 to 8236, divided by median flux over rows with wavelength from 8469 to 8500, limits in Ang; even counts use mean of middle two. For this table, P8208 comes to 1.09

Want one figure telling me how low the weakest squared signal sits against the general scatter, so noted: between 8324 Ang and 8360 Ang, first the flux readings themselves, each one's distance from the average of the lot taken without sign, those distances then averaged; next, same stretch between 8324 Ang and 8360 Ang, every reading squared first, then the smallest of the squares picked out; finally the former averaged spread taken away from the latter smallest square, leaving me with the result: 156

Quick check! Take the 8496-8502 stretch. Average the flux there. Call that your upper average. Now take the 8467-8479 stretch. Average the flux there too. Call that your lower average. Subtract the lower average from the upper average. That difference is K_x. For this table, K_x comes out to -1.5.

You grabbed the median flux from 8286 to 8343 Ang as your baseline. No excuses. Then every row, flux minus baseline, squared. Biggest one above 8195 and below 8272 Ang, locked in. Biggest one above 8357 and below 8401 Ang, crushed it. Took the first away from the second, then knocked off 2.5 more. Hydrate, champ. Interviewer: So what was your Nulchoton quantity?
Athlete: -1.7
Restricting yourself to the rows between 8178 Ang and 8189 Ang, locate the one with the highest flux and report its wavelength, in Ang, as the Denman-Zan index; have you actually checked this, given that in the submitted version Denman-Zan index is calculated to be 8186.19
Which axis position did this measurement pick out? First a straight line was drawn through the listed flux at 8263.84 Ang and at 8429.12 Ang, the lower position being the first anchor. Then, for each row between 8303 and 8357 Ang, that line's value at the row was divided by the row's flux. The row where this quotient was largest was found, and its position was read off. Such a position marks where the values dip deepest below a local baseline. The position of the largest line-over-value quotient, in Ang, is 8309.64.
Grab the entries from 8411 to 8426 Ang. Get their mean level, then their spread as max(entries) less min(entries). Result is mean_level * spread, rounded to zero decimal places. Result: 9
